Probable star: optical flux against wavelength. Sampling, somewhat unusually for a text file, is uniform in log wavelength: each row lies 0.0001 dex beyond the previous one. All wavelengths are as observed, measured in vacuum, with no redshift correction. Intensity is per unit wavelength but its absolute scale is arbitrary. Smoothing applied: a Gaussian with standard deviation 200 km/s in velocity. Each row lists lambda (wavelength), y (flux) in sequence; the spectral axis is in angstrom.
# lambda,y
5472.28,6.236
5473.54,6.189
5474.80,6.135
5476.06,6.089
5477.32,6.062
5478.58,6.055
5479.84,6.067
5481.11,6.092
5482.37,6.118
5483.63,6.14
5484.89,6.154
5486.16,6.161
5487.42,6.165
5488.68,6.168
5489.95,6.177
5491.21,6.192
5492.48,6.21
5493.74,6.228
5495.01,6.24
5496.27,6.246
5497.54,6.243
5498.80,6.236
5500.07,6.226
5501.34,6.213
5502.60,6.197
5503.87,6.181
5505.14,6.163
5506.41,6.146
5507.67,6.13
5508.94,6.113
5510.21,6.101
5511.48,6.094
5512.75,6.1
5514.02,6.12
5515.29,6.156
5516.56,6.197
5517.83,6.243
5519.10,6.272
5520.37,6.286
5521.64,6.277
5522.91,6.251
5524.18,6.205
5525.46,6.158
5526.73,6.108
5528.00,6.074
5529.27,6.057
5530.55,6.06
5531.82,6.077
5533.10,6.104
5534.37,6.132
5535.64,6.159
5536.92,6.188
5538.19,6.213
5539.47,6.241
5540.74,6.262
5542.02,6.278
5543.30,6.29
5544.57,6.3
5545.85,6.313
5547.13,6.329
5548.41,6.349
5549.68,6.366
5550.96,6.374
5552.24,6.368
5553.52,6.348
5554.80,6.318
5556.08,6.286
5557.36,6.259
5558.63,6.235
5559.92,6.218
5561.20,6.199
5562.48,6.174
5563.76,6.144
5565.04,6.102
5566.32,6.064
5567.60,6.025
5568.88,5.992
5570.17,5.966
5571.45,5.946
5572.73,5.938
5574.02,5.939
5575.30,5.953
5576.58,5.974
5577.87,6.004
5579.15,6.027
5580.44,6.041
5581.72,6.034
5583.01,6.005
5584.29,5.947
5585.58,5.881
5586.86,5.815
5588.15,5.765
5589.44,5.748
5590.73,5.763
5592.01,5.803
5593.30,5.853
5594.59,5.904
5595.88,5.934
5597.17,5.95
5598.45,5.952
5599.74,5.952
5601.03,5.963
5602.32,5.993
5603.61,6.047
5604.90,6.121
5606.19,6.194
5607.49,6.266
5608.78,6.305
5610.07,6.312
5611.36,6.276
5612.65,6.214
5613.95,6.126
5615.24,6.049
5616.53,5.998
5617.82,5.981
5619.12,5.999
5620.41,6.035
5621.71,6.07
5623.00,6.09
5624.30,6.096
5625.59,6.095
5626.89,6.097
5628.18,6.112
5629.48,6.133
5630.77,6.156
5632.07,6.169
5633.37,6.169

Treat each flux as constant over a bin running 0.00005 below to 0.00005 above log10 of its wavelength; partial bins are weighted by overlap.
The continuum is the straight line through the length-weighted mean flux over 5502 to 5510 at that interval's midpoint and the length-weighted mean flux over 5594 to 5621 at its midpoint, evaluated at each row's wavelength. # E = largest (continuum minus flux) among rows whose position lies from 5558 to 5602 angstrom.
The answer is 0.34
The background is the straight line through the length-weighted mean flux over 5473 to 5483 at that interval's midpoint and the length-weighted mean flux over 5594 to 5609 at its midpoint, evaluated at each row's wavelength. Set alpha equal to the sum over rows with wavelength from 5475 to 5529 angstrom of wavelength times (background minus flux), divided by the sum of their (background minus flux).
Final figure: 5507.3 angstrom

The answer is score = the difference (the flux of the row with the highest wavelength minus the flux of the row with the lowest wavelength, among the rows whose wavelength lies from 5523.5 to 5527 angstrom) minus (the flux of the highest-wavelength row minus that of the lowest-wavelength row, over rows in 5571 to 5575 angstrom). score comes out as -0.09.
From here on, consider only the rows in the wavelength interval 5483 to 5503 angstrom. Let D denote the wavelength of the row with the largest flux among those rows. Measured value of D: 5496.27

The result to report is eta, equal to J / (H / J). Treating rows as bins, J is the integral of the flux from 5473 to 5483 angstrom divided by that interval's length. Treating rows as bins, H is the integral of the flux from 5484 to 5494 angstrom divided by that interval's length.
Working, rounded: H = 6.18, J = 6.10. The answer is 6.02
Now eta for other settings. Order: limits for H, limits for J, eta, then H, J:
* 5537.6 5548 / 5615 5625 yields 5.82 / 6.27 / 6.04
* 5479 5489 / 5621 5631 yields 6.08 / 6.13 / 6.11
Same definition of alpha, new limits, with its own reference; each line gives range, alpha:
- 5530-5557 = 5547.1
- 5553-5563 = 5557.2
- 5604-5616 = 5609.6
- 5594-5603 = 5597.8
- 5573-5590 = 5584.4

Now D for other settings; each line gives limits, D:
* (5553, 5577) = 5553.52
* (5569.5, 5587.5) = 5580.44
